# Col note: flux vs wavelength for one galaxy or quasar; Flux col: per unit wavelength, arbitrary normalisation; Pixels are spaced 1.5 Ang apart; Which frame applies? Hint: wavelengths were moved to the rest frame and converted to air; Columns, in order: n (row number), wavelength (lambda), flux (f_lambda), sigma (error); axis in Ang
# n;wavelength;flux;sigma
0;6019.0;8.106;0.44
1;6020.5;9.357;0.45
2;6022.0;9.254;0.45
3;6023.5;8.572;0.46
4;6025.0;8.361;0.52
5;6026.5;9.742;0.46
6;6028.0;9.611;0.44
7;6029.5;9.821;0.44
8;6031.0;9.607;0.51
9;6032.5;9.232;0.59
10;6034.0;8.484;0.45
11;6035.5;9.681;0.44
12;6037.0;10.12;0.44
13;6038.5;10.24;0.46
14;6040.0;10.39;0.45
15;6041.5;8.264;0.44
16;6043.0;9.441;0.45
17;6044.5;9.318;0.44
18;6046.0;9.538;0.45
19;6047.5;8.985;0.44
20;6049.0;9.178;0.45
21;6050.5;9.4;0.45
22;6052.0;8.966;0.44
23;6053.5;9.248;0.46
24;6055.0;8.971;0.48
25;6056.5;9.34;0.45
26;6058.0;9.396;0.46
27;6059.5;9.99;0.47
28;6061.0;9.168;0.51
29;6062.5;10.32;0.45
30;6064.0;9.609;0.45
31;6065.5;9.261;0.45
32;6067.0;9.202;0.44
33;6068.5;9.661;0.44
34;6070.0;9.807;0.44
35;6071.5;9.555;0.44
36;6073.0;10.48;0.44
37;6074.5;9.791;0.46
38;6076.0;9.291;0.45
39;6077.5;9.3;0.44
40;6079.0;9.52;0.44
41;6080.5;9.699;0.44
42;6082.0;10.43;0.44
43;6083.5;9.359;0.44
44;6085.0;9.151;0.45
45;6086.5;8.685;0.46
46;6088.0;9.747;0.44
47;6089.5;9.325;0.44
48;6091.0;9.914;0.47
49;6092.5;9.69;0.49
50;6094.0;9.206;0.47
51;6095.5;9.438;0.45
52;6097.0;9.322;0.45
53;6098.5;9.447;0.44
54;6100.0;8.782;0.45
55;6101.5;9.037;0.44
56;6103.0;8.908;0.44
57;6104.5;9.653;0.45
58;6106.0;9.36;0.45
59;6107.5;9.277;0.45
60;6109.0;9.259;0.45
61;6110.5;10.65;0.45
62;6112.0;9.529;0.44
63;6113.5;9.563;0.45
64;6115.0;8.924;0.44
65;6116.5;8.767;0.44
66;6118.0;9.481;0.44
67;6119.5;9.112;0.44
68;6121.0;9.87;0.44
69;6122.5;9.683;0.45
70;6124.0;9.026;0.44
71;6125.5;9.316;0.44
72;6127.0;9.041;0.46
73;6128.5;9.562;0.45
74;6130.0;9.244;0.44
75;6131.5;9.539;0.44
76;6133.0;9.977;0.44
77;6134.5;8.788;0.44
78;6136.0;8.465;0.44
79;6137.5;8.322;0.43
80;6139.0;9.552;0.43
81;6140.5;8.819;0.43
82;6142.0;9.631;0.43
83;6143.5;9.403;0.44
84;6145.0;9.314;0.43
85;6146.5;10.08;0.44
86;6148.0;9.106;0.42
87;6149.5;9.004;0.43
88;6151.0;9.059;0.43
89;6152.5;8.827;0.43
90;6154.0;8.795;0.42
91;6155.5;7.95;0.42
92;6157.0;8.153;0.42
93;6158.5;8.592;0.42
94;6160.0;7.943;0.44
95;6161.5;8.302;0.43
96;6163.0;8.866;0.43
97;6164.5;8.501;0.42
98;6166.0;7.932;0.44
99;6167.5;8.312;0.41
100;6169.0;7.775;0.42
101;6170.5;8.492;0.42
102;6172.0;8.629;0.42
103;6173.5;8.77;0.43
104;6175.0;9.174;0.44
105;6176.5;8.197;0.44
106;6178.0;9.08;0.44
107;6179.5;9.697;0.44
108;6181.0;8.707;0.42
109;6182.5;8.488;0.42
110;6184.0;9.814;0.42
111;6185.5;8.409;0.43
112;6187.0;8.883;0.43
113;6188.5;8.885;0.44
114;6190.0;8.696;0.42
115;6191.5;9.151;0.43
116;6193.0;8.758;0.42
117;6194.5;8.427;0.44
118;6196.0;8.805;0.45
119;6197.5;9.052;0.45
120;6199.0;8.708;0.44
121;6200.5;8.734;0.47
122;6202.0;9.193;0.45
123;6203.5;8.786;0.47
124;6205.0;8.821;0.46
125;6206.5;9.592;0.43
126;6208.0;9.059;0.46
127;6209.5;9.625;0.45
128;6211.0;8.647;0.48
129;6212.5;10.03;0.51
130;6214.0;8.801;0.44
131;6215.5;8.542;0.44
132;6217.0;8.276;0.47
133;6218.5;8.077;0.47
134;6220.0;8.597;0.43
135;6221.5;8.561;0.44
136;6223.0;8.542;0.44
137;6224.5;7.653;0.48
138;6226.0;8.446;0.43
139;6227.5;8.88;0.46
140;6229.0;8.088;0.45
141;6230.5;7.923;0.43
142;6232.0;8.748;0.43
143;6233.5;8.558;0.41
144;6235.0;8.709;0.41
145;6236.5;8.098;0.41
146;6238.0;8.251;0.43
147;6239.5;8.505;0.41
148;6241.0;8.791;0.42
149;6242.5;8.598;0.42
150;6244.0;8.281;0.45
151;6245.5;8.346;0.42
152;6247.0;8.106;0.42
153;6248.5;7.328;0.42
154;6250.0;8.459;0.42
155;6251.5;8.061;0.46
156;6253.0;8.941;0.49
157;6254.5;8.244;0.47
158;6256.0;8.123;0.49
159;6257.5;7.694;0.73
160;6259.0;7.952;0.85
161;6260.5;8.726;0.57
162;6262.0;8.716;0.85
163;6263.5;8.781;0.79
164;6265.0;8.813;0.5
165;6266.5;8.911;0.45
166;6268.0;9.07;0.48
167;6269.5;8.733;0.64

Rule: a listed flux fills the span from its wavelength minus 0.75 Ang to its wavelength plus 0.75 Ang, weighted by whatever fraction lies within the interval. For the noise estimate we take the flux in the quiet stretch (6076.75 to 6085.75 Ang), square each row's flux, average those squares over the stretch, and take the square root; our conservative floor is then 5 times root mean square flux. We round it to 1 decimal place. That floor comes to 47.9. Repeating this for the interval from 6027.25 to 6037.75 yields 47.6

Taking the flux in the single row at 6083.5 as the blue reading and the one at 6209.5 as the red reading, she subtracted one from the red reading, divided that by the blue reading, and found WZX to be 0.922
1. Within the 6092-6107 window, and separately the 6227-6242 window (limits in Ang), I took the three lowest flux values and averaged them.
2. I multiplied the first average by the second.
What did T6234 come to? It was 72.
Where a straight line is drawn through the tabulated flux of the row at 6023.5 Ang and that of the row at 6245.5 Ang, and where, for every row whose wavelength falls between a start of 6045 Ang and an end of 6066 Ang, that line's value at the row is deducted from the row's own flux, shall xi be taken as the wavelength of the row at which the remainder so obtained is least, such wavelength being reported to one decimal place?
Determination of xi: 6052.0 Ang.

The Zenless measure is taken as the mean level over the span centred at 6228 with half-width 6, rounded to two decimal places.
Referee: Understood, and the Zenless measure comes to 8.35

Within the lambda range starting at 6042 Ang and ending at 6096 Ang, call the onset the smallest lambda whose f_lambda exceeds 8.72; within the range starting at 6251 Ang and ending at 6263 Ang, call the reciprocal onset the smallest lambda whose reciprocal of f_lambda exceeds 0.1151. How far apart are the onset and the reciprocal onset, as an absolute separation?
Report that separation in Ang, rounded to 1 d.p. 208.5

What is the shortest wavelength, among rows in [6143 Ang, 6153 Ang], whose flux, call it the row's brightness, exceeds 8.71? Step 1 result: 6143.5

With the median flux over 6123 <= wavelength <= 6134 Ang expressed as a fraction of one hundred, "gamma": 0.0932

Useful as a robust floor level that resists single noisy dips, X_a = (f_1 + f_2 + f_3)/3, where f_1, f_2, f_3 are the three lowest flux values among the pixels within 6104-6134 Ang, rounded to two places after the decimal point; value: 8.91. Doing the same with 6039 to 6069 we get 8.73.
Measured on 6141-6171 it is 7.88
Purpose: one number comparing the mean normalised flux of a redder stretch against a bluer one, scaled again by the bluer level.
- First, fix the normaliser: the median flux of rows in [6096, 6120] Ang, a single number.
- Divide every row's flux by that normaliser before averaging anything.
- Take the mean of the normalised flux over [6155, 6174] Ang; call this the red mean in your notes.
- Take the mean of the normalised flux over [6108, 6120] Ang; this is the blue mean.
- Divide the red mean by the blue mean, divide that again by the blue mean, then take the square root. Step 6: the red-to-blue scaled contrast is 0.93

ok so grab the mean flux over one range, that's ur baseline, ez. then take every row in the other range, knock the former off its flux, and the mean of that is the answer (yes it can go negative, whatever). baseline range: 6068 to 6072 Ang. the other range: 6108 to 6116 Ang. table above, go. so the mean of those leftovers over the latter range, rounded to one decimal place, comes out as -0.1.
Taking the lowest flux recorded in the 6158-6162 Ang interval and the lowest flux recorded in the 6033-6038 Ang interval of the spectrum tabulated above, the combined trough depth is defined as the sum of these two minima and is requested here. 16.4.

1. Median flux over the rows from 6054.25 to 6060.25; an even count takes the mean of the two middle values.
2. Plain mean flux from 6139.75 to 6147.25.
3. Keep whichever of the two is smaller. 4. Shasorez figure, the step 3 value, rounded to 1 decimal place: 9.4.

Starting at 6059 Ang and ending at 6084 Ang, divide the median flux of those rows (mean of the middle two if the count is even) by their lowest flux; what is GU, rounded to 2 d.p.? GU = 1.05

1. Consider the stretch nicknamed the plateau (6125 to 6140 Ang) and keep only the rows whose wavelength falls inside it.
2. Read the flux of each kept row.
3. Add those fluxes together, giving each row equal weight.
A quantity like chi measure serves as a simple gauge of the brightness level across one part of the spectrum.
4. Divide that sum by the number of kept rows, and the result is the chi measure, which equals 9.2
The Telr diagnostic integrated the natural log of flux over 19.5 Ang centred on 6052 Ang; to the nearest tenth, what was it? 43.5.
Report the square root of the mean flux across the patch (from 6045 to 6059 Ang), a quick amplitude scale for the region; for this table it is 3.04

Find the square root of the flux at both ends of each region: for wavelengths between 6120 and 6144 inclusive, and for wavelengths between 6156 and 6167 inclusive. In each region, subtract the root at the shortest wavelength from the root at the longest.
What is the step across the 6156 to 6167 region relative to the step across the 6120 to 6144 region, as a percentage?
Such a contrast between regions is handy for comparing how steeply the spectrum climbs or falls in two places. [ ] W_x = 52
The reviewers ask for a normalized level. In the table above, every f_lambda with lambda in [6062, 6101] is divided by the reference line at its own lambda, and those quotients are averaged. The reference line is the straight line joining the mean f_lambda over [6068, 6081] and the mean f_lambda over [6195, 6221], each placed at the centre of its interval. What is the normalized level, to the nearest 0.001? 0.989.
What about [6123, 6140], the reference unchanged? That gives 0.981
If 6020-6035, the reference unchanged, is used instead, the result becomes 0.925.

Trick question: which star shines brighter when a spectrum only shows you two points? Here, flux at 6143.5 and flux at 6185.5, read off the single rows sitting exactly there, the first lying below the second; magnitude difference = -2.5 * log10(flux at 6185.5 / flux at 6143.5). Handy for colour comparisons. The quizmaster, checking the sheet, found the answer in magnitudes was 0.12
